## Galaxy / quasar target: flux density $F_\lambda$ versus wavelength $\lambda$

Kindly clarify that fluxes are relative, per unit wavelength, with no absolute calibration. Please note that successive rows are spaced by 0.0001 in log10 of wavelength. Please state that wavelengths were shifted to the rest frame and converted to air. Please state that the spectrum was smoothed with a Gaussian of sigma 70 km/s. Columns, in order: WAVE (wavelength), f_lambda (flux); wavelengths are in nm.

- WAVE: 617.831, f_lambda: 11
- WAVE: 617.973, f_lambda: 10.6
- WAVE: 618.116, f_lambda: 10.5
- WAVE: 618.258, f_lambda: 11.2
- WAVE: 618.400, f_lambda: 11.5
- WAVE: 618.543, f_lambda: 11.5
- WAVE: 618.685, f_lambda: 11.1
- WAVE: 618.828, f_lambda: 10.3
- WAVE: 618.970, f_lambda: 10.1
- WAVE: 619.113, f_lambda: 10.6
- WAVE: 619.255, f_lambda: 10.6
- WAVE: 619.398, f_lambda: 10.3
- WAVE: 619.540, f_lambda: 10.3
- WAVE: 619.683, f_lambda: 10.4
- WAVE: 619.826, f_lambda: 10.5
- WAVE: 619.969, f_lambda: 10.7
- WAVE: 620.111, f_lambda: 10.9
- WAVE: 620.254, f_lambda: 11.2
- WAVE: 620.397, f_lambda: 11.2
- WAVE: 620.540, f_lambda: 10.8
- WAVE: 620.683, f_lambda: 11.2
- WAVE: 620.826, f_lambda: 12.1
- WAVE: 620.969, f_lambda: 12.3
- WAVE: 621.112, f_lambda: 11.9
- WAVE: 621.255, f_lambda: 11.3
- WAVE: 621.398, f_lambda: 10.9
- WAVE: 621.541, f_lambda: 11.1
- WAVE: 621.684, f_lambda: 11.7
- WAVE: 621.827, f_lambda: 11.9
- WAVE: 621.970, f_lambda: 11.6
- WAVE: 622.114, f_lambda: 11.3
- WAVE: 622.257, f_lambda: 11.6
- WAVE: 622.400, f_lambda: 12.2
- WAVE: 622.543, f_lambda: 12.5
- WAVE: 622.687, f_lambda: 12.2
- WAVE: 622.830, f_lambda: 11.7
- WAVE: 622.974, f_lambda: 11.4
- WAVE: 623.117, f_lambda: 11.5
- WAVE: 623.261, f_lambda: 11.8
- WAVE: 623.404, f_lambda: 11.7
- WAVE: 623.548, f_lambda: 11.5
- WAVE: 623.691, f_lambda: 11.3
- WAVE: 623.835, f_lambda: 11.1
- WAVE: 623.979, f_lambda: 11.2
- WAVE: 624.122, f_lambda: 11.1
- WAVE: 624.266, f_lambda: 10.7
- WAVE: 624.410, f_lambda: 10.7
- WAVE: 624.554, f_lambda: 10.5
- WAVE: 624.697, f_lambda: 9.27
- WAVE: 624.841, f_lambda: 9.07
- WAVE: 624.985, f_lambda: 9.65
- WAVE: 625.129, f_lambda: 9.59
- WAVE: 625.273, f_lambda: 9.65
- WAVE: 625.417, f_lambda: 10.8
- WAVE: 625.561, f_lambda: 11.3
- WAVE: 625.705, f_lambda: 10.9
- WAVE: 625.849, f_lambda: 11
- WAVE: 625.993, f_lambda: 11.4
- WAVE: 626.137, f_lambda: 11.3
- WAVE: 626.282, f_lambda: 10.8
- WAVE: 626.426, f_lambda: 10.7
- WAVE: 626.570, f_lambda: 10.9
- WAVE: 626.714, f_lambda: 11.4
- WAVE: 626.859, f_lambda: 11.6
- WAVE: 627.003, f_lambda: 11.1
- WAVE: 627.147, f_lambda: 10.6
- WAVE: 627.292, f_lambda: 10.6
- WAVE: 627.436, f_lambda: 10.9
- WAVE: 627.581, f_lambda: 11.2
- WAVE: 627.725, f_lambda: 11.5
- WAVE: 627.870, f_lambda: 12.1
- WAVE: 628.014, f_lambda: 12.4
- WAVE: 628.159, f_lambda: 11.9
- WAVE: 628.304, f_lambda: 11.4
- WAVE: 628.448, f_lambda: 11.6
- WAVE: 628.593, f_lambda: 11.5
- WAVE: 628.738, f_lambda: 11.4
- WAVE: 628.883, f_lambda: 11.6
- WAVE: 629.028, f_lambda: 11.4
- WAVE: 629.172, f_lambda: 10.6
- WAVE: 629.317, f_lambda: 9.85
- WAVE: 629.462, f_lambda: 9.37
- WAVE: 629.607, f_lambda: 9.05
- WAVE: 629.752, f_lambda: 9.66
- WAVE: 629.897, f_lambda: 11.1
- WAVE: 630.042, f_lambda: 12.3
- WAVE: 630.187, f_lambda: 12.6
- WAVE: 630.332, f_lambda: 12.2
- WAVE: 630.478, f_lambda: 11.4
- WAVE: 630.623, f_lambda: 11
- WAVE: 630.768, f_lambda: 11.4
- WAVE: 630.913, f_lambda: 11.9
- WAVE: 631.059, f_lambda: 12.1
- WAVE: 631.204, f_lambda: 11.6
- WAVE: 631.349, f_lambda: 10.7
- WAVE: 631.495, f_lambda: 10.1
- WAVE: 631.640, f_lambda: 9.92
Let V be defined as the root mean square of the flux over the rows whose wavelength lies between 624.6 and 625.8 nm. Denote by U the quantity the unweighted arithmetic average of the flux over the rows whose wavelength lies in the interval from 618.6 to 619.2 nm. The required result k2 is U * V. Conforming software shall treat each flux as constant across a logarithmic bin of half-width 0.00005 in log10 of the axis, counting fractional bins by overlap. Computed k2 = 106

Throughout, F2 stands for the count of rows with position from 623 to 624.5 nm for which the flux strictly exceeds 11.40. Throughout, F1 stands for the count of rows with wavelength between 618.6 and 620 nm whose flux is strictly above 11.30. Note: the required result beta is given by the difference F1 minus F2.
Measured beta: -4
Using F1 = 0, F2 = 4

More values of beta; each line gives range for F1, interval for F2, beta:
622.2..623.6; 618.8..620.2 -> 10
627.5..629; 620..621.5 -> 6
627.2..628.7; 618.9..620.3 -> 7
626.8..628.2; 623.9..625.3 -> 5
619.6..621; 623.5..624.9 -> 1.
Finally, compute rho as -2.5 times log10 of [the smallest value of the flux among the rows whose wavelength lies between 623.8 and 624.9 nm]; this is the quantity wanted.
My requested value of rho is -2.39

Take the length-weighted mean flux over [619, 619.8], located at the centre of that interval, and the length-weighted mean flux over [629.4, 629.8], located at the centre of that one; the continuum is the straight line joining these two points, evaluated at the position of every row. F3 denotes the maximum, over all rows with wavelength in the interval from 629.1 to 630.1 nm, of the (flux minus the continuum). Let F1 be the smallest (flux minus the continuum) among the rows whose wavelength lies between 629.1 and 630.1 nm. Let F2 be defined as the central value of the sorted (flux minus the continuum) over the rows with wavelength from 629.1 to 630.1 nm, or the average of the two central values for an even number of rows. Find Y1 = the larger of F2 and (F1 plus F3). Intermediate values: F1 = -0.3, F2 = 0.5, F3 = 3.01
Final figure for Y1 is 2.7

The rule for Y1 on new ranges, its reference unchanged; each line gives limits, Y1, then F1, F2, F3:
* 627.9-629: 4.8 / 1.9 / 2.1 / 2.89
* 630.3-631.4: 4.5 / 1.5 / 2.3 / 2.94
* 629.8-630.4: 5.1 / 1.8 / 3.0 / 3.32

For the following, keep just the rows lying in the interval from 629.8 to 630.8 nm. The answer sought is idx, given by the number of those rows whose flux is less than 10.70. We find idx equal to 0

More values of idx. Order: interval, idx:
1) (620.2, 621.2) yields 0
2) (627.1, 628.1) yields 2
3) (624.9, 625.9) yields 3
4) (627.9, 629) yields 0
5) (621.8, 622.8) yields 0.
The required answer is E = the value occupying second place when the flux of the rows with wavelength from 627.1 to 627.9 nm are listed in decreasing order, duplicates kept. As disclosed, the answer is 11.5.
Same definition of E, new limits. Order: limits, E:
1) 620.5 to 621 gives 12.1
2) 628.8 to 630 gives 11.4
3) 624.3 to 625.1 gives 10.5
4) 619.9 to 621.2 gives 12.1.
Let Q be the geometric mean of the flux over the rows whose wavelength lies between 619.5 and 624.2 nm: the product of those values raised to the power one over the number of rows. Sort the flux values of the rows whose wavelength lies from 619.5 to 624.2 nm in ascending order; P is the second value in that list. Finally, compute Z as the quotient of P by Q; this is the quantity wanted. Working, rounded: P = 10.4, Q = 11.4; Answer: 0.914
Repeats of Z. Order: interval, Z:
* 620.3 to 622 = 0.949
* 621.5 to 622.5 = 0.972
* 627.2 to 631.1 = 0.835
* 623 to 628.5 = 0.845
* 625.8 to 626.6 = 0.981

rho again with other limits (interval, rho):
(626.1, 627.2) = -2.56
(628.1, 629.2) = -2.56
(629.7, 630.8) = -2.46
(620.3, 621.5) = -2.58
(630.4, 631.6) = -2.51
